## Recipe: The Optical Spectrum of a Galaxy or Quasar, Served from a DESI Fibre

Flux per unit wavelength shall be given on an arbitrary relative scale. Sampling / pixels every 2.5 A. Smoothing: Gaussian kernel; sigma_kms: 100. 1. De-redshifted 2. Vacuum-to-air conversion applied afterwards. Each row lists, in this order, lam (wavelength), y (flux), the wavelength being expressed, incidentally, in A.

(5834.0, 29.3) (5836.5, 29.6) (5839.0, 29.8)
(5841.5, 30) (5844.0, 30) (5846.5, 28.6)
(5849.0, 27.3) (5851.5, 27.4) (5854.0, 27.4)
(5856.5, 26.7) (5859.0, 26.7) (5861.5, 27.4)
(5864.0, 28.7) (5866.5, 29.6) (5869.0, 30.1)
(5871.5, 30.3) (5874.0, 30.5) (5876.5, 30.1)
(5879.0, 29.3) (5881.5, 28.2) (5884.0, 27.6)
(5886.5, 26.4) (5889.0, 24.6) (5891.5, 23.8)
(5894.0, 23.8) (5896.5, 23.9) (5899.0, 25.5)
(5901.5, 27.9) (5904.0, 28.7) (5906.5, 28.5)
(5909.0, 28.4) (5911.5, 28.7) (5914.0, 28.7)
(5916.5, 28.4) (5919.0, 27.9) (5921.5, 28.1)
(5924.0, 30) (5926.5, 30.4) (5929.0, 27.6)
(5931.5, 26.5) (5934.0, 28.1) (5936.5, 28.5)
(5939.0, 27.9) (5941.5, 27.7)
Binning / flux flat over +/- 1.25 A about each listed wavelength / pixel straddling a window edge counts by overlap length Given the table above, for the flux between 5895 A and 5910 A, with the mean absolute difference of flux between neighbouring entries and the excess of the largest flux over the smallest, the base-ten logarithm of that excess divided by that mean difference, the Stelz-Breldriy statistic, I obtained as 0.67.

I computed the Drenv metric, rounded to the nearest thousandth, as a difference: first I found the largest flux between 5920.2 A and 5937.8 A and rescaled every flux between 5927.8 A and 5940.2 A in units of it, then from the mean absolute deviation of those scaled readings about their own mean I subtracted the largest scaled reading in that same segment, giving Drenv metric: -0.920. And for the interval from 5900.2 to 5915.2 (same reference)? -0.937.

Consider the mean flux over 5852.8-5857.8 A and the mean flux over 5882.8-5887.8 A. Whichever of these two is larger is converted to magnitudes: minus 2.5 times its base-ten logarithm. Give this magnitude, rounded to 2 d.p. -3.58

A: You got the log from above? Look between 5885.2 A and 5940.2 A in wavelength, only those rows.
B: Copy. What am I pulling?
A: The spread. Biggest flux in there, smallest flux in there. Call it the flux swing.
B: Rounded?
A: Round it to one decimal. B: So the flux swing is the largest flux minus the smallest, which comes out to 6.6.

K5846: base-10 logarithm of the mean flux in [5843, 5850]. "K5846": 1.457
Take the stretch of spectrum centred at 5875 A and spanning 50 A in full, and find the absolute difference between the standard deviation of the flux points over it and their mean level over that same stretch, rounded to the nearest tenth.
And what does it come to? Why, 25.2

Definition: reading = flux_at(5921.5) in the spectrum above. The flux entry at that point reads 28.1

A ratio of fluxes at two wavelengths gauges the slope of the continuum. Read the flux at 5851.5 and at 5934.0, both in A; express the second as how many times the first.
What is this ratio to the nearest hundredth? 1.03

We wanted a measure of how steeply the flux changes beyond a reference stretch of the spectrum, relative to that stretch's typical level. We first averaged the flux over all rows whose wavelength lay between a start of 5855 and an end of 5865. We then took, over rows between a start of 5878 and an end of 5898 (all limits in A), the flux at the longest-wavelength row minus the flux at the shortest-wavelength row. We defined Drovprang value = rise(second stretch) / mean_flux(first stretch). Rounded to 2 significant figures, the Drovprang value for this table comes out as -0.20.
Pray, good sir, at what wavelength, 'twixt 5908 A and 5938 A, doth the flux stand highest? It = 5926.5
